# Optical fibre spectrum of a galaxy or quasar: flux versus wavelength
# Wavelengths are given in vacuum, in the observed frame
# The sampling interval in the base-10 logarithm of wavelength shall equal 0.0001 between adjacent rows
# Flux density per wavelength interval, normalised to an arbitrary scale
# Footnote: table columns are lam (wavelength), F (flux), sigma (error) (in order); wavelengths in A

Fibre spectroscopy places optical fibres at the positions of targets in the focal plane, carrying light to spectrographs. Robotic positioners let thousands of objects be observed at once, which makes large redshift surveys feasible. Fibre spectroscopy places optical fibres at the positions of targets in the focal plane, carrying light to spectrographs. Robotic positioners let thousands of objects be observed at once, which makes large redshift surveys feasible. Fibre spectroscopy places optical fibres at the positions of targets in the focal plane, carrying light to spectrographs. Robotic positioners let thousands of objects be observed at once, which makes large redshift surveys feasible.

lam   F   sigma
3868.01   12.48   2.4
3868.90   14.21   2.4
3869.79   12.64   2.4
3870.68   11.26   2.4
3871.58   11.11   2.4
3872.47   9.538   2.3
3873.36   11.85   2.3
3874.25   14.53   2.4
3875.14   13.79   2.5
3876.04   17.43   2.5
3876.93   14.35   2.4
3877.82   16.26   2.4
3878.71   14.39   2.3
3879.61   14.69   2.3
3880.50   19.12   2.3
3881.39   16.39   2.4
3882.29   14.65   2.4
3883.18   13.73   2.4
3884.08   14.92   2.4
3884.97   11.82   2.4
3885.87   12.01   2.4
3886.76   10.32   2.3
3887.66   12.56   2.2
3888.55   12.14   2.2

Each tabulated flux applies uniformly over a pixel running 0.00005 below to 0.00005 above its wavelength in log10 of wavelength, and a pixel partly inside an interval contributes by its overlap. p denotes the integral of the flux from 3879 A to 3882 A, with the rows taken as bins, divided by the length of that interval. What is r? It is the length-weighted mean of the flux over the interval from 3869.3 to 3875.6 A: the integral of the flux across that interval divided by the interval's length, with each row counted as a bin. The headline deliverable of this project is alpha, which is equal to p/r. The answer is 1.4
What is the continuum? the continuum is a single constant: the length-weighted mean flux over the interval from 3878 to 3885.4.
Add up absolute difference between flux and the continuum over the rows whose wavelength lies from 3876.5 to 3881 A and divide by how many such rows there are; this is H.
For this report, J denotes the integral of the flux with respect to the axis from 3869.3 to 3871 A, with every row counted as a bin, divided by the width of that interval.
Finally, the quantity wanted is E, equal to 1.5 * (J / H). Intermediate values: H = 1.4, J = 12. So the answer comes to 13.0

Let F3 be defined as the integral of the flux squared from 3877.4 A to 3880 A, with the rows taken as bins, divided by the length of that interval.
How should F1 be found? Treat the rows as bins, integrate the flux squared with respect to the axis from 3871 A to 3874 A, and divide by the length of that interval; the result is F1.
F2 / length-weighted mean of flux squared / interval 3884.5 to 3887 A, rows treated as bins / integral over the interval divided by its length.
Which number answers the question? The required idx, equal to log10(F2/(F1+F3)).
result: -0.42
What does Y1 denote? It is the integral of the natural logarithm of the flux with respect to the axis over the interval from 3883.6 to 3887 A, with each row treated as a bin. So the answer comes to 9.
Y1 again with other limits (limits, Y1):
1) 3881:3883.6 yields 7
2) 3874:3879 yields 14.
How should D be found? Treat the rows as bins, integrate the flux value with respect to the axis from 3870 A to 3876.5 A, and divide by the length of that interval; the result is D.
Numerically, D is 12.8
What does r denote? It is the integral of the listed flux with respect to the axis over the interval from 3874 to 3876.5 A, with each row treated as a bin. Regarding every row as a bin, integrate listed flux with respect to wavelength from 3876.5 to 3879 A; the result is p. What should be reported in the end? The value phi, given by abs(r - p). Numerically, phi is 1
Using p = 38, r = 38.2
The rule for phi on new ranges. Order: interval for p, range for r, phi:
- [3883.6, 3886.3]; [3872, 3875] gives 2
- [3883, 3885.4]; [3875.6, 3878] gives 6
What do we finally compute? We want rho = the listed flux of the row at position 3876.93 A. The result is 14.35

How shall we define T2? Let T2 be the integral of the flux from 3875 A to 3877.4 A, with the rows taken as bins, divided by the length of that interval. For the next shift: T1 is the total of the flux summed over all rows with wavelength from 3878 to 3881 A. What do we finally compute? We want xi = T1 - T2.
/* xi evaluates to 33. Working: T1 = 48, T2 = 15.4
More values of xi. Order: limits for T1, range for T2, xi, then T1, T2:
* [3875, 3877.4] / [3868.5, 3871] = 33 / 46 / 12.8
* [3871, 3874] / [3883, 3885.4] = 19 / 32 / 13.5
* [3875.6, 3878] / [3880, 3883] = 32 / 48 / 16.4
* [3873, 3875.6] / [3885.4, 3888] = 29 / 40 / 11.6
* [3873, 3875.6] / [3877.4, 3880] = 25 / 40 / 15.1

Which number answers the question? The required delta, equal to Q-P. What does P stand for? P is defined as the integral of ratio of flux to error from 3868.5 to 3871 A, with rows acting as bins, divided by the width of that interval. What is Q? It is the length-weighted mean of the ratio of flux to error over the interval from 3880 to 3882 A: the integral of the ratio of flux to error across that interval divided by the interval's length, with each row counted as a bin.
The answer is 2.1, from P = 5.3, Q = 7.4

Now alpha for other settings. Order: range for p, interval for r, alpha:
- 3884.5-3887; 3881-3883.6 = 0.8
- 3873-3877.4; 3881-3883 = 0.9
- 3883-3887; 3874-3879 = 0.8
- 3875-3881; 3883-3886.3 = 1.2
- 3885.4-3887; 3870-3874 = 1.0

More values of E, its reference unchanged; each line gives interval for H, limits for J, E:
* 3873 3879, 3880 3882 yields 18.6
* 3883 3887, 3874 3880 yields 9.2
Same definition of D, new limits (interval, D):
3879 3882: 16.5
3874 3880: 15.1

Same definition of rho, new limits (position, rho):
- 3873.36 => 11.85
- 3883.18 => 13.73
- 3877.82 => 16.26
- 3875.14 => 13.79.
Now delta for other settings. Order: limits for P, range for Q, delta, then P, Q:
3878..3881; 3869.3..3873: -2.3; 7.0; 4.7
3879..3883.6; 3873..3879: -0.5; 6.7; 6.1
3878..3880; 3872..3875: -1.2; 6.4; 5.2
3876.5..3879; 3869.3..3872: -1.5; 6.4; 4.9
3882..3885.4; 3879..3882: 1.3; 5.7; 7.1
